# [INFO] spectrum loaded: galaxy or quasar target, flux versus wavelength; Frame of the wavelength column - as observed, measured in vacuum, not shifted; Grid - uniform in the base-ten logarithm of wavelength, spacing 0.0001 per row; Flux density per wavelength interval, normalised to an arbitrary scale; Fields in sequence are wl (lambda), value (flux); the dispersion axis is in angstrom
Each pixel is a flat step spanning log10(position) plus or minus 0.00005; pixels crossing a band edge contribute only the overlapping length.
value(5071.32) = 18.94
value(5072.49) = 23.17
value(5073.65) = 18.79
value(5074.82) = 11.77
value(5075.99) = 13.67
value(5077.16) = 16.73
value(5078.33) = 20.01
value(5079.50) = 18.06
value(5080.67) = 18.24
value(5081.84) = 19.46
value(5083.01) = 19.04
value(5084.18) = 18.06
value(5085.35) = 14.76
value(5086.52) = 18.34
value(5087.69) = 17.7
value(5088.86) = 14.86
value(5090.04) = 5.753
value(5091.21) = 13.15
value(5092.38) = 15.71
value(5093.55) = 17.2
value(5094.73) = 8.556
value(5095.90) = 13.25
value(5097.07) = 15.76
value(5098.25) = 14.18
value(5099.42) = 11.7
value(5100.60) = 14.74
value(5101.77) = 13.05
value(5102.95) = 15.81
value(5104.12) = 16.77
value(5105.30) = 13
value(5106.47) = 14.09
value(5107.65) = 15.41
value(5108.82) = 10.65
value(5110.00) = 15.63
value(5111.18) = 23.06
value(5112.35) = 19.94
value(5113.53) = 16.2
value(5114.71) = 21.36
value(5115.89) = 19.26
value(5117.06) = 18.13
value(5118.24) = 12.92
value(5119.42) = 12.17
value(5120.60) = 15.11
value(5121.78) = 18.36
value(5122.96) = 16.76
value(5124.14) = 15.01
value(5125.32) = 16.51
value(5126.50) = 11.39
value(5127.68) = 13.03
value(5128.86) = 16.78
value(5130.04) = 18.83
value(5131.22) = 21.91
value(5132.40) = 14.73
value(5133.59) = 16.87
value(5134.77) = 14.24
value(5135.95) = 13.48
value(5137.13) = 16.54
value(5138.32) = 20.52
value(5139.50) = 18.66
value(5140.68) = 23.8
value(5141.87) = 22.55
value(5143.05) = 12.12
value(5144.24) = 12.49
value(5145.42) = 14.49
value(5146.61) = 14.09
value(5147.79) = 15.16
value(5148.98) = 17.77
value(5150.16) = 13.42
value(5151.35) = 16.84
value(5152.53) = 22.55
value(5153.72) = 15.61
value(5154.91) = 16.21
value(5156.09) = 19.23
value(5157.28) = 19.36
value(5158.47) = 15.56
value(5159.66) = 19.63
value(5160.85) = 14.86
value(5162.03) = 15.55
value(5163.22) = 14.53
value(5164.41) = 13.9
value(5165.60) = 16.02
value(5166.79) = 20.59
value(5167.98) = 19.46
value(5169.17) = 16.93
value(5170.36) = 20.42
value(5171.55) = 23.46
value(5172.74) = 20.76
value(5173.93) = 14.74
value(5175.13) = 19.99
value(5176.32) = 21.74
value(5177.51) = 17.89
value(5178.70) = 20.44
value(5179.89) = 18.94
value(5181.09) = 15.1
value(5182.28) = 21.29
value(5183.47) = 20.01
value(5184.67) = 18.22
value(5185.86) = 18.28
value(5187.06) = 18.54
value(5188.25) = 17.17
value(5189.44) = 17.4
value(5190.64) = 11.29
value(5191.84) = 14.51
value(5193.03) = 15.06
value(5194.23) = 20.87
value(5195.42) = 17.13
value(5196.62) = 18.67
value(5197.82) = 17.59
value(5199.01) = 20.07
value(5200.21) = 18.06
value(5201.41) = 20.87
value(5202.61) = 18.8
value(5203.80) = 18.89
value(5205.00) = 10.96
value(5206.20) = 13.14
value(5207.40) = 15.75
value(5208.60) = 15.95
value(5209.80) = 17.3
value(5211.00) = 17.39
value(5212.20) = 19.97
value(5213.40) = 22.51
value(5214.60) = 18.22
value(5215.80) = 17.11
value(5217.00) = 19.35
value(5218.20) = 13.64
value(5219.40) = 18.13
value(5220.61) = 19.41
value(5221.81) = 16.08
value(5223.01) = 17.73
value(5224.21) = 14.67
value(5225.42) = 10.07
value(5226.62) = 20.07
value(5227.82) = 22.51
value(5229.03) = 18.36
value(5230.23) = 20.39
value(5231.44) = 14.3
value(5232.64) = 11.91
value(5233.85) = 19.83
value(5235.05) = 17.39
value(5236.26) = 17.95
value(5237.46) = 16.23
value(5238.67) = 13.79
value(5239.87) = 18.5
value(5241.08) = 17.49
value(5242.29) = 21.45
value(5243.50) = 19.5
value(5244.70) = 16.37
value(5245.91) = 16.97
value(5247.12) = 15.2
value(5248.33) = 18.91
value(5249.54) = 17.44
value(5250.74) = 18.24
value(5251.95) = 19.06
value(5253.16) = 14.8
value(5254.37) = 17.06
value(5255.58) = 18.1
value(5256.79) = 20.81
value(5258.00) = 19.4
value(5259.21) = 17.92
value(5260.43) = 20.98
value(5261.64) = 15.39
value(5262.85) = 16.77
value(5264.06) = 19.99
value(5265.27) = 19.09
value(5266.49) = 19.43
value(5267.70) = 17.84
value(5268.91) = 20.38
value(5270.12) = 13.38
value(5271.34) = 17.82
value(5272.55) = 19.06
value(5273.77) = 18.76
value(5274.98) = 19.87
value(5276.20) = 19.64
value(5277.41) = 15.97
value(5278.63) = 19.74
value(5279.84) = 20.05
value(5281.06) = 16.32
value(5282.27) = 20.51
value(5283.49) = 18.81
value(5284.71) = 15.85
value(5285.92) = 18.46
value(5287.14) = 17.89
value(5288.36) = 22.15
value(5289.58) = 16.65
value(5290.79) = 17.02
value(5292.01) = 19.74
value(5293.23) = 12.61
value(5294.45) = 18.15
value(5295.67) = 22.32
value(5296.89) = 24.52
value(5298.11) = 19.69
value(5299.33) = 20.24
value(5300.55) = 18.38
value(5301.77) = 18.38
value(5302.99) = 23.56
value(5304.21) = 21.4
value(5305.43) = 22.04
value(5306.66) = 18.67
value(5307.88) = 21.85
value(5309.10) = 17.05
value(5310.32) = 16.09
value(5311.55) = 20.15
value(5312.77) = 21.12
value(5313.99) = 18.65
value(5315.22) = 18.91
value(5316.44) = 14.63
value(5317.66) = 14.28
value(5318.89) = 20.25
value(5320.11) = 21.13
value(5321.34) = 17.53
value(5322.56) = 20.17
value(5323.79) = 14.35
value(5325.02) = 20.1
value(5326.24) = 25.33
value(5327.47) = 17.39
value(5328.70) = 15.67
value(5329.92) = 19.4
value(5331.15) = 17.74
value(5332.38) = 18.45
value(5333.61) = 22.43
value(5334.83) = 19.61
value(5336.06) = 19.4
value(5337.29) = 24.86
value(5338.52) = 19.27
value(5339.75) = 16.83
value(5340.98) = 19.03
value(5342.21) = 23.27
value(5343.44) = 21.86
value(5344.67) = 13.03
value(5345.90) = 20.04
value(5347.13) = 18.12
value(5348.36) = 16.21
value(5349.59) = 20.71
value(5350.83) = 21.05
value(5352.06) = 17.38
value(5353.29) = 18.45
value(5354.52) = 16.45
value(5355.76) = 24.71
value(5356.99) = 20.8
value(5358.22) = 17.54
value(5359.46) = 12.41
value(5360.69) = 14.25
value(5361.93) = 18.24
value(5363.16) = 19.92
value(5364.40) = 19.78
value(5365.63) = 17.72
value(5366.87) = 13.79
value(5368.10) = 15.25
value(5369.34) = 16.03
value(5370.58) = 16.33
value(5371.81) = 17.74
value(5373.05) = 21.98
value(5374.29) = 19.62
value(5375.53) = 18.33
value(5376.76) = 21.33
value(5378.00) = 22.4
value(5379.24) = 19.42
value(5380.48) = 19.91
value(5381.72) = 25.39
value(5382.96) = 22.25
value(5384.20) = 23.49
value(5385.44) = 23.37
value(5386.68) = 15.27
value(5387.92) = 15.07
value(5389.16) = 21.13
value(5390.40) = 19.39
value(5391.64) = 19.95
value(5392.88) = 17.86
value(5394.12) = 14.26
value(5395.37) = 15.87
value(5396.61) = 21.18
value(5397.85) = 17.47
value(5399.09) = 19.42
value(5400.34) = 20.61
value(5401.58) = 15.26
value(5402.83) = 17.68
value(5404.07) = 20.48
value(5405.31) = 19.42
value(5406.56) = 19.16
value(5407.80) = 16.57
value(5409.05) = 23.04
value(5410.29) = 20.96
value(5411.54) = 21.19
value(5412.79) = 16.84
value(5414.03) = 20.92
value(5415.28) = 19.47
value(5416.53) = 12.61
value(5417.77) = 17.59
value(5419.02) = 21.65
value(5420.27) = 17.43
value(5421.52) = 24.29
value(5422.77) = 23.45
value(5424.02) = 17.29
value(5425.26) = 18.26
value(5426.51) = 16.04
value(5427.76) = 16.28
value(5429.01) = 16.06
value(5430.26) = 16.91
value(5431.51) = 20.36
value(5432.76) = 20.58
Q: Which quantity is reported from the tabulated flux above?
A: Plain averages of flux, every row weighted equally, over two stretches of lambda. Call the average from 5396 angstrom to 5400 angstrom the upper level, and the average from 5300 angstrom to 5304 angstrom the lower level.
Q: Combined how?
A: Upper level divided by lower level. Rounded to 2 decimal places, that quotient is 0.96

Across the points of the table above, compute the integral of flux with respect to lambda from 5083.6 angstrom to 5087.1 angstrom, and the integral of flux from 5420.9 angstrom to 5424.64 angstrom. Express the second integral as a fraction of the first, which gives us 1.36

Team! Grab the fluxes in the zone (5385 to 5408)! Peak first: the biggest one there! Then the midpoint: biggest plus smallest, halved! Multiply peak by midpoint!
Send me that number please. 440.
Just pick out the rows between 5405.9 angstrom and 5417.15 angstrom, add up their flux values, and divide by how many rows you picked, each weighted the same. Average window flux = 19.0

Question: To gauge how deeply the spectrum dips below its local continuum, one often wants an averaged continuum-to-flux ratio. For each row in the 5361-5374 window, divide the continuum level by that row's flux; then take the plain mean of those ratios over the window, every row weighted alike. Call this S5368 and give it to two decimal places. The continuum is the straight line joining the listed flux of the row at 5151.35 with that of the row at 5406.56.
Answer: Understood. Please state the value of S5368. 1.08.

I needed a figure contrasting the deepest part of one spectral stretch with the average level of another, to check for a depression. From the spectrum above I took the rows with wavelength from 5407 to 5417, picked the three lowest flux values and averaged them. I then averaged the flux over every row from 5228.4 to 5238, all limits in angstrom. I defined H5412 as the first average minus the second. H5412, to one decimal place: -1.7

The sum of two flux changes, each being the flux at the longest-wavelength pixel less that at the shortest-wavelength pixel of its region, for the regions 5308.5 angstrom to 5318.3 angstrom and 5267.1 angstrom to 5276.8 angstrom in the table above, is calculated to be -1.0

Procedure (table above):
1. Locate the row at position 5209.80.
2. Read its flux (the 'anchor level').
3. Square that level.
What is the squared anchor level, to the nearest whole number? 299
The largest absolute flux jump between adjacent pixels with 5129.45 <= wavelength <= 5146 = 10.4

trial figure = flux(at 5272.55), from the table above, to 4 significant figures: 19.06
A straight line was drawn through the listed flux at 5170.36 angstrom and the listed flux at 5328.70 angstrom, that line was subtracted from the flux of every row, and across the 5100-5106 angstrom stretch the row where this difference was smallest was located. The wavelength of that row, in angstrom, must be 5101.77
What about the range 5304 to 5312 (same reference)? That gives 5310.32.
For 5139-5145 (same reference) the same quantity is 5143.05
